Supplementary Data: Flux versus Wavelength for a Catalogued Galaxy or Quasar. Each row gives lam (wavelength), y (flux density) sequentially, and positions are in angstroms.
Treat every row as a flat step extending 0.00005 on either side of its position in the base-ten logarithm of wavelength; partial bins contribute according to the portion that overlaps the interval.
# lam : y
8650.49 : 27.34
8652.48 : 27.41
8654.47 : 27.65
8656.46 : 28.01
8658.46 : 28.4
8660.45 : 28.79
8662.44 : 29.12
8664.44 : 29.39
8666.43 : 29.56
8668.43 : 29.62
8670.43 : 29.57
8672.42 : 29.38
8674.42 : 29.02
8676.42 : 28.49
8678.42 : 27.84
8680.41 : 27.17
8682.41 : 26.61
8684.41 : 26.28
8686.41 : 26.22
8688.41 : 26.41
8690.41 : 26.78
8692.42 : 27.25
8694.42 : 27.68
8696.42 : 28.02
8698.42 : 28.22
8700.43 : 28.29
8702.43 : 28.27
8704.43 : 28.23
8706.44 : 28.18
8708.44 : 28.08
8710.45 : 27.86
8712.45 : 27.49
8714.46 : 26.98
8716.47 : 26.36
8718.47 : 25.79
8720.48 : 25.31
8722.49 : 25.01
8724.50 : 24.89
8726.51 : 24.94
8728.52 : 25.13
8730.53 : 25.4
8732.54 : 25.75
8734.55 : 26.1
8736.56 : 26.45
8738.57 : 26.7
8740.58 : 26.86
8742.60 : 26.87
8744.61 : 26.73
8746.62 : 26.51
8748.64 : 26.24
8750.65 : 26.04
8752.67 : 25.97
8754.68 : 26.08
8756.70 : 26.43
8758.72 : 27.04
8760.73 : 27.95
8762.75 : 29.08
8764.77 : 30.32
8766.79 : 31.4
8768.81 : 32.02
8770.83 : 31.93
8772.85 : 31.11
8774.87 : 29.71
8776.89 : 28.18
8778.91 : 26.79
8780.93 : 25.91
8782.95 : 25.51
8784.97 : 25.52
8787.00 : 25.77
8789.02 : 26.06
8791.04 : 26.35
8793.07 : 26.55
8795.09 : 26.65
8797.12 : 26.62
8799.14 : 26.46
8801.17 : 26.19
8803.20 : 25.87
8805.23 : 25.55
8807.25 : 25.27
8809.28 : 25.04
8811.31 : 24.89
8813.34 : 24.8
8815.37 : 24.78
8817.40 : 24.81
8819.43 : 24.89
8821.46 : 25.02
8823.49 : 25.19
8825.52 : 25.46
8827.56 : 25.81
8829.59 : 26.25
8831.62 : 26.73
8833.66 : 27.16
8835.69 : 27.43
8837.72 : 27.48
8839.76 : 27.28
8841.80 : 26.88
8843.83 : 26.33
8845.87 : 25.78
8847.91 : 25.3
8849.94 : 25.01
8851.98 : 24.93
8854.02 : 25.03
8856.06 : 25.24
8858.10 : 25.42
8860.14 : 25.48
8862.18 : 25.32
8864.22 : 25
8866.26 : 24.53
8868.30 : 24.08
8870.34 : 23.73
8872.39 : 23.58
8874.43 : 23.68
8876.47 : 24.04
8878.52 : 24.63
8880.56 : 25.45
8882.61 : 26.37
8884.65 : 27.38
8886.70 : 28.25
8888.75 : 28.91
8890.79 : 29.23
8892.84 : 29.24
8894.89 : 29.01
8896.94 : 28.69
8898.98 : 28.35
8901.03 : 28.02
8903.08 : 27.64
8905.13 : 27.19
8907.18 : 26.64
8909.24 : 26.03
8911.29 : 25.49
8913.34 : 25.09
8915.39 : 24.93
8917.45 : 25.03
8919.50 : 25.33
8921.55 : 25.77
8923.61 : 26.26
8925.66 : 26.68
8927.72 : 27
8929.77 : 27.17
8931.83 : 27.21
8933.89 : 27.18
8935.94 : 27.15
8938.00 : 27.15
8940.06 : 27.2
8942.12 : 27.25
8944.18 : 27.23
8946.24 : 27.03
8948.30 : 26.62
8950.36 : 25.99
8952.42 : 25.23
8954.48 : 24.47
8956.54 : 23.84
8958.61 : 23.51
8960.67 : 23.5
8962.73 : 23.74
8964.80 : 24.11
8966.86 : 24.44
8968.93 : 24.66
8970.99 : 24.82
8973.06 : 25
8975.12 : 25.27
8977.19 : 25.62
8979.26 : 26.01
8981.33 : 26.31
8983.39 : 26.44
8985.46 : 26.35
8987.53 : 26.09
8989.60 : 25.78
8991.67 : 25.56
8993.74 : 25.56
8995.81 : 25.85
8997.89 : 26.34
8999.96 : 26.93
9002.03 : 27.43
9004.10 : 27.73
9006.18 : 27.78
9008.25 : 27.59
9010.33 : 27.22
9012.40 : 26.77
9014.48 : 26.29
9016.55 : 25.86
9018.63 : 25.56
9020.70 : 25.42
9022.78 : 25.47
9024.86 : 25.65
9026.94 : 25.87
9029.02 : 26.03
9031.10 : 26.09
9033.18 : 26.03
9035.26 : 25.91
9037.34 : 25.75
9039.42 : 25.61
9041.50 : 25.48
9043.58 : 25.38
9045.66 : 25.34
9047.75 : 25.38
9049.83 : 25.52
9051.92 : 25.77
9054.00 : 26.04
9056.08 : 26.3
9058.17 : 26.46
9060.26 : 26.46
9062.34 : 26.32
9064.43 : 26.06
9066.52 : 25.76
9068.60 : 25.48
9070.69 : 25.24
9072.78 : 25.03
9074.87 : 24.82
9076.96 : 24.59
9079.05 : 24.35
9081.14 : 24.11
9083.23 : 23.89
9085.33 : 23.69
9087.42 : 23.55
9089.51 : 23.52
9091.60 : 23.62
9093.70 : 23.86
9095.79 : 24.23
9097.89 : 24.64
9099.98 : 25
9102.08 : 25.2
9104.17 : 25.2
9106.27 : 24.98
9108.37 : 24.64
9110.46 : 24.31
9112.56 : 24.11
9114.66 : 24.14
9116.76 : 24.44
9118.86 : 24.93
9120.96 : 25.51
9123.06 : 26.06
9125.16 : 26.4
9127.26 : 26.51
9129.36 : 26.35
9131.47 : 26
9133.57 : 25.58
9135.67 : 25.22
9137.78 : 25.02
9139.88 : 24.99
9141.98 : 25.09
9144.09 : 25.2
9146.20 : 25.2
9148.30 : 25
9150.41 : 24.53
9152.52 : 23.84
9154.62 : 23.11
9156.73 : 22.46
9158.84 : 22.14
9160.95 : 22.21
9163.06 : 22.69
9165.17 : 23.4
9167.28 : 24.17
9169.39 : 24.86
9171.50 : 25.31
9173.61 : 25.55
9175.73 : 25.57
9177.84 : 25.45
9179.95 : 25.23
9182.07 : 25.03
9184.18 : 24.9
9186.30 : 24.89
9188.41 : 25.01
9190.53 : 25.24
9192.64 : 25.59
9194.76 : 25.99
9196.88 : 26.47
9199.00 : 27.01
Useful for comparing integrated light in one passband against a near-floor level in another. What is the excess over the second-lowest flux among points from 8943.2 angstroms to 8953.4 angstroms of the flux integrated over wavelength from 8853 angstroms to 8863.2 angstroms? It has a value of 232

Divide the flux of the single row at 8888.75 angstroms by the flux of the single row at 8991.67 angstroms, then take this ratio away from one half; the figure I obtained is -0.63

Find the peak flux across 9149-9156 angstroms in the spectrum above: 24.53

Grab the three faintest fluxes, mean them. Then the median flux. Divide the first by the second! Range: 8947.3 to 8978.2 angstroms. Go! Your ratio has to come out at 0.956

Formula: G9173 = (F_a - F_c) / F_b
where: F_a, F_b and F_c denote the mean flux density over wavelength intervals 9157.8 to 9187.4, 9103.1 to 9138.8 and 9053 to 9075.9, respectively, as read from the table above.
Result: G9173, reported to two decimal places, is -0.06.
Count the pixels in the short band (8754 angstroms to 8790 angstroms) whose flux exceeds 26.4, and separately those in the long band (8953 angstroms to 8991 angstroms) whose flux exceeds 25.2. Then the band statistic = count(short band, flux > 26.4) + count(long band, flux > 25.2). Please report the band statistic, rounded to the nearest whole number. 20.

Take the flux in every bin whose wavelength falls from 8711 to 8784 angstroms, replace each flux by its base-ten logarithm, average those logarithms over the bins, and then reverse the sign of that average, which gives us -1.43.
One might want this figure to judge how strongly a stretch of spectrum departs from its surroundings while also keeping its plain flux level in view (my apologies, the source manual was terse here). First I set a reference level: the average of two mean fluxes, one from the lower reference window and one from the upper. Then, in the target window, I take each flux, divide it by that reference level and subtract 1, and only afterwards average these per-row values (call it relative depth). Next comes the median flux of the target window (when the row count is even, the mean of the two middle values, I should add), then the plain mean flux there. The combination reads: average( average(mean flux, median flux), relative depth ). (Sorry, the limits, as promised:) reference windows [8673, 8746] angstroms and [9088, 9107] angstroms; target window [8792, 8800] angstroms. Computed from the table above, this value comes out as 13.3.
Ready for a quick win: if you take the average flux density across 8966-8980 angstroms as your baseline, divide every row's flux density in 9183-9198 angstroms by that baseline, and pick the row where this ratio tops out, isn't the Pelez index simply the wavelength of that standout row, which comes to 9196.88 angstroms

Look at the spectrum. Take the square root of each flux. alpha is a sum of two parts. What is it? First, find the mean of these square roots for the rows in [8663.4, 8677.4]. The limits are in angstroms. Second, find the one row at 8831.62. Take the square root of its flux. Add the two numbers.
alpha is 10.6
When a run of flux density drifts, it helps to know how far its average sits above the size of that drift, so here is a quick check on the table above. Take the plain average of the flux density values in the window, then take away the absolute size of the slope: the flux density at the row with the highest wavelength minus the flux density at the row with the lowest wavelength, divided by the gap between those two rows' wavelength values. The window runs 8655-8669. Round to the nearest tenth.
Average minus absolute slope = 28.8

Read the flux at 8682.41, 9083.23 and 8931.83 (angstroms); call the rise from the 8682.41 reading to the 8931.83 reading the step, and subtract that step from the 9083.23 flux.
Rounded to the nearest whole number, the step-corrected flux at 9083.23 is 23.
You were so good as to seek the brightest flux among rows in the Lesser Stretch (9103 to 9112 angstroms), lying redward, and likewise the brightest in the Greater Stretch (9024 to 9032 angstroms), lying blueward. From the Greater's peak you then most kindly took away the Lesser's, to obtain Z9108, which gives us 0.89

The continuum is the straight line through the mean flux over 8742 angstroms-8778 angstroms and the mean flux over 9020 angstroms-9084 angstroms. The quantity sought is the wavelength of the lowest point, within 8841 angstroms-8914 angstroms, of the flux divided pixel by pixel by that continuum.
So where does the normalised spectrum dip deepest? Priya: 8872.39 angstroms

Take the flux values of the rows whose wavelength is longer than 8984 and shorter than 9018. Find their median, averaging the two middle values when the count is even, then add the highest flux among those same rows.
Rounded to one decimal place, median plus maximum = 54.1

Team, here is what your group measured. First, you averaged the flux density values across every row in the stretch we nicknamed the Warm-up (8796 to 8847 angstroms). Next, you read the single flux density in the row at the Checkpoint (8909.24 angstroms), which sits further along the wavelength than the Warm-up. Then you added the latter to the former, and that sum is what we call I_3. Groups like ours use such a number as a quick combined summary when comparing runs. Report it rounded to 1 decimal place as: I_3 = 51.9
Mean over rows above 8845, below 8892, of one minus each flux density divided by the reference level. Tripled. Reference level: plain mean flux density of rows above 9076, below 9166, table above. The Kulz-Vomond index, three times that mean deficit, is -0.12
